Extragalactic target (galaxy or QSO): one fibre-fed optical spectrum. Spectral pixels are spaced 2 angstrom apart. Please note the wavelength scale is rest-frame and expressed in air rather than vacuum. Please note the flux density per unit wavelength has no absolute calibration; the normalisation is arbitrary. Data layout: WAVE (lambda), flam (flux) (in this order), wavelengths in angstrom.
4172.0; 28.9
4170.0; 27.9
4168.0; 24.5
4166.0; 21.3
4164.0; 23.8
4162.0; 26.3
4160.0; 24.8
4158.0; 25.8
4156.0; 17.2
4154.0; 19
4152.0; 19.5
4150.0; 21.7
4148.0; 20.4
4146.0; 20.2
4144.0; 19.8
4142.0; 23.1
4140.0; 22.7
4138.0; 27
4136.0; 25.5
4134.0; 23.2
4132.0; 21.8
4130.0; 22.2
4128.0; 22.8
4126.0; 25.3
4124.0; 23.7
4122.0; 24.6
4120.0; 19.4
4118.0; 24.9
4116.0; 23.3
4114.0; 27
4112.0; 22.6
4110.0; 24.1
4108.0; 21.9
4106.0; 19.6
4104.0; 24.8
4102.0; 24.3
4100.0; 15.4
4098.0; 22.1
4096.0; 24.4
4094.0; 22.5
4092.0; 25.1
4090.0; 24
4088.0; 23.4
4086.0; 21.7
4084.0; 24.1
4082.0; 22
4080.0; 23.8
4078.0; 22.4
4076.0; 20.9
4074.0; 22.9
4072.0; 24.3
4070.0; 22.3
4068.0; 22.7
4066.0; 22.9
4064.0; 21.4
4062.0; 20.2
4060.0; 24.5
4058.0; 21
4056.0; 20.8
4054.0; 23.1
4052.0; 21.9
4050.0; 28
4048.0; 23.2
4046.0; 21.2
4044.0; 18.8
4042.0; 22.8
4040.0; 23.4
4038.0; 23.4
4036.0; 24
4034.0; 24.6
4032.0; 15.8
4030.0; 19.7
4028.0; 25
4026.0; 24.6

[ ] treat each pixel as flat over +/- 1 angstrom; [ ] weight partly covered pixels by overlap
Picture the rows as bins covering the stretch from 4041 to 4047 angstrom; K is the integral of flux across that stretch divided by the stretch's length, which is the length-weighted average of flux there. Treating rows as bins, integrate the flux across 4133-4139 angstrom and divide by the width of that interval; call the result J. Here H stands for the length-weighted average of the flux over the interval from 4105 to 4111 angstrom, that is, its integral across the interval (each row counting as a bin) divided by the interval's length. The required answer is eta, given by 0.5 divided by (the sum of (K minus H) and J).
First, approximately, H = 21.9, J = 25.2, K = 20.9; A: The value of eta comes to 0.0206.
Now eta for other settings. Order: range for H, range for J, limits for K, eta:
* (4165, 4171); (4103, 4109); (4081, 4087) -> 0.0248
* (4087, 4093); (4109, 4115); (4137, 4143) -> 0.0203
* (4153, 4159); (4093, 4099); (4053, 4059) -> 0.0209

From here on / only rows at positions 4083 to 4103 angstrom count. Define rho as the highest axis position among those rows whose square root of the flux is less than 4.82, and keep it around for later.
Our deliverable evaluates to 4100.0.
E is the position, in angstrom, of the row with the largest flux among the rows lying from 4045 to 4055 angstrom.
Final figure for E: 4050.0 angstrom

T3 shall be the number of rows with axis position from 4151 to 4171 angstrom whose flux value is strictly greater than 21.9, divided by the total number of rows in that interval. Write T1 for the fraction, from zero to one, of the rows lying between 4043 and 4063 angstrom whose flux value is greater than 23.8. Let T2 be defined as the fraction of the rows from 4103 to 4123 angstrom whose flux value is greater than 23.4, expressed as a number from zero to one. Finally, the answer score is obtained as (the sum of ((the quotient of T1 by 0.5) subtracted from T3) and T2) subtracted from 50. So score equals 49.3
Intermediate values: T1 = 0.20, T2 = 0.5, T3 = 0.60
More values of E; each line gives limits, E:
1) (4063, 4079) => 4072.0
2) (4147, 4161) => 4158.0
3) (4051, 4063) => 4060.0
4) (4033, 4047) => 4034.0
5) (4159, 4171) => 4170.0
